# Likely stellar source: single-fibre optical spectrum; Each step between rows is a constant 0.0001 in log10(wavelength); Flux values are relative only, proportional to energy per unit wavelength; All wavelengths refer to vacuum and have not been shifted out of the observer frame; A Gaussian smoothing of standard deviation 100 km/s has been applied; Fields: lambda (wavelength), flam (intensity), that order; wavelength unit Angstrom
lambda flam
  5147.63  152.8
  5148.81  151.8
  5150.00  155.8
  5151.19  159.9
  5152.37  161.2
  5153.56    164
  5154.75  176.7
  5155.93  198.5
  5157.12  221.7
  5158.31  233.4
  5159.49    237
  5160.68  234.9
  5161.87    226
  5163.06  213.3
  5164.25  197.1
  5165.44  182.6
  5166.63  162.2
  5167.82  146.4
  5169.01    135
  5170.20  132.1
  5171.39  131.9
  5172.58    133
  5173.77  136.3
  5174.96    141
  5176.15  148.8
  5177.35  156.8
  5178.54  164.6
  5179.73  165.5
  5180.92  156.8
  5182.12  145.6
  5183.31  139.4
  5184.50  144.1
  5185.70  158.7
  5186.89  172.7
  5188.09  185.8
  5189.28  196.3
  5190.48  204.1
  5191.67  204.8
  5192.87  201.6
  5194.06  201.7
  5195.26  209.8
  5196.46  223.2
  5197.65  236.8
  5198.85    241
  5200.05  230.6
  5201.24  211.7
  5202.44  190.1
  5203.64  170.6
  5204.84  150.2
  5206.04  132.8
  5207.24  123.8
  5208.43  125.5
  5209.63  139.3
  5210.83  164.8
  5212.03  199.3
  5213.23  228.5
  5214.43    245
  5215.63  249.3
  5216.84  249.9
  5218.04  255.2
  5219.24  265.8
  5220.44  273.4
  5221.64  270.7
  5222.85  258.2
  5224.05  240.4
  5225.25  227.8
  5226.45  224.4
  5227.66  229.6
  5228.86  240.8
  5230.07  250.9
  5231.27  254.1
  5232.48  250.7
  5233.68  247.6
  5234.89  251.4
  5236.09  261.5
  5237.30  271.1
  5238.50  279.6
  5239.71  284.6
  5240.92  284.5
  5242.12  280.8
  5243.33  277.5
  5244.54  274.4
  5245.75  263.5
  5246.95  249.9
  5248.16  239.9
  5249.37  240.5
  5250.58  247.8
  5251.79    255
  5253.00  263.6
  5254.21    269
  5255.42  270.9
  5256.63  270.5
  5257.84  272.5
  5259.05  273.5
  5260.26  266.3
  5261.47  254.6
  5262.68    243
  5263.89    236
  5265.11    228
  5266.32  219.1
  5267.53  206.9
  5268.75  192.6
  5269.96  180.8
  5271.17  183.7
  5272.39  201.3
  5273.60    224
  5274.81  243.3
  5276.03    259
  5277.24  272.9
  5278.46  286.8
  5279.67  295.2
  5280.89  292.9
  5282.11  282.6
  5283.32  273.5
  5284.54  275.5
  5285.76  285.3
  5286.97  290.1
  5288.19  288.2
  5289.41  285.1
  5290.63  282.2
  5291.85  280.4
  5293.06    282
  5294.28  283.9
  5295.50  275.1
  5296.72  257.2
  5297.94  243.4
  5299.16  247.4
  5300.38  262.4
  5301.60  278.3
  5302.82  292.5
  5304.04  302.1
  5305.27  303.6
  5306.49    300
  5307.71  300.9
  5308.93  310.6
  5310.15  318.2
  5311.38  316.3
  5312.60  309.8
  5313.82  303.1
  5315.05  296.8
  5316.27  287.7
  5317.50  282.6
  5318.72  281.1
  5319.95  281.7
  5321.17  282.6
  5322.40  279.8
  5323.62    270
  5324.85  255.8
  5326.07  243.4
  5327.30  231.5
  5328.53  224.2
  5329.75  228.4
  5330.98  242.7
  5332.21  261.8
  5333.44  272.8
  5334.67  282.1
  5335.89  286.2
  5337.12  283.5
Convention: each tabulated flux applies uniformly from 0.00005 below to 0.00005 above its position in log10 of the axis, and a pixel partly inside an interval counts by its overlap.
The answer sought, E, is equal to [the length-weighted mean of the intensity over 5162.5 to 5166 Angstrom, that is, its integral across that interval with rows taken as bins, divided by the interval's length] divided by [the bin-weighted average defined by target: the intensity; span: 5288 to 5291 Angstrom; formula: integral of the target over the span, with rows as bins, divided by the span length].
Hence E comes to 0.69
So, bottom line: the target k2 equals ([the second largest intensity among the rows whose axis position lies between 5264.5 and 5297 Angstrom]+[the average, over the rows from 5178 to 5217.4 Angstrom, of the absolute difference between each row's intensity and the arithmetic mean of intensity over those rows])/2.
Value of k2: 163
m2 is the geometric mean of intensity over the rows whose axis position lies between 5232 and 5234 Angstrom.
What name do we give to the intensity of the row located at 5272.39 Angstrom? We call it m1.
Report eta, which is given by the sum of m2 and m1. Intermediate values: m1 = 201.3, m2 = 249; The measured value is 450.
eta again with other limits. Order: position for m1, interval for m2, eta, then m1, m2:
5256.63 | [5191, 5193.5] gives 474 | 270.5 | 203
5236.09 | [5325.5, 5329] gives 494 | 261.5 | 233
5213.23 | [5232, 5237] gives 481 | 228.5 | 253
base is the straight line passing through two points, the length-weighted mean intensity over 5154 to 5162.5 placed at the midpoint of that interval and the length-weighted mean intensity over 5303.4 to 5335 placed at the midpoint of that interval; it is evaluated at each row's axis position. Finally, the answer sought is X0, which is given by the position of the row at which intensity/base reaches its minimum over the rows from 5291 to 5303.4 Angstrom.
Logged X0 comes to 5297.94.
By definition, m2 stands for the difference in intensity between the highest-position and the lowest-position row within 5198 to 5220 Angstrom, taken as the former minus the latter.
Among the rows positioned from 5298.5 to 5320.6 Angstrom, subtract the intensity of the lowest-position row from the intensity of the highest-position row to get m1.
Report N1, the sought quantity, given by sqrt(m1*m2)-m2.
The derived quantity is 4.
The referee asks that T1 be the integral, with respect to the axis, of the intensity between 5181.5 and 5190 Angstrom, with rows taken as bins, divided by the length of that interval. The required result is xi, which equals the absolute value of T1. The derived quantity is 164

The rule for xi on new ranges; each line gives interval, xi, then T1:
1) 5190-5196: 205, 205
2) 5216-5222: 262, 262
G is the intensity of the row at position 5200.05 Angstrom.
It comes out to 230.6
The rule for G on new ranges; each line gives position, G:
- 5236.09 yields 261.5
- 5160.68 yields 234.9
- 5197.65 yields 236.8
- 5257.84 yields 272.5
